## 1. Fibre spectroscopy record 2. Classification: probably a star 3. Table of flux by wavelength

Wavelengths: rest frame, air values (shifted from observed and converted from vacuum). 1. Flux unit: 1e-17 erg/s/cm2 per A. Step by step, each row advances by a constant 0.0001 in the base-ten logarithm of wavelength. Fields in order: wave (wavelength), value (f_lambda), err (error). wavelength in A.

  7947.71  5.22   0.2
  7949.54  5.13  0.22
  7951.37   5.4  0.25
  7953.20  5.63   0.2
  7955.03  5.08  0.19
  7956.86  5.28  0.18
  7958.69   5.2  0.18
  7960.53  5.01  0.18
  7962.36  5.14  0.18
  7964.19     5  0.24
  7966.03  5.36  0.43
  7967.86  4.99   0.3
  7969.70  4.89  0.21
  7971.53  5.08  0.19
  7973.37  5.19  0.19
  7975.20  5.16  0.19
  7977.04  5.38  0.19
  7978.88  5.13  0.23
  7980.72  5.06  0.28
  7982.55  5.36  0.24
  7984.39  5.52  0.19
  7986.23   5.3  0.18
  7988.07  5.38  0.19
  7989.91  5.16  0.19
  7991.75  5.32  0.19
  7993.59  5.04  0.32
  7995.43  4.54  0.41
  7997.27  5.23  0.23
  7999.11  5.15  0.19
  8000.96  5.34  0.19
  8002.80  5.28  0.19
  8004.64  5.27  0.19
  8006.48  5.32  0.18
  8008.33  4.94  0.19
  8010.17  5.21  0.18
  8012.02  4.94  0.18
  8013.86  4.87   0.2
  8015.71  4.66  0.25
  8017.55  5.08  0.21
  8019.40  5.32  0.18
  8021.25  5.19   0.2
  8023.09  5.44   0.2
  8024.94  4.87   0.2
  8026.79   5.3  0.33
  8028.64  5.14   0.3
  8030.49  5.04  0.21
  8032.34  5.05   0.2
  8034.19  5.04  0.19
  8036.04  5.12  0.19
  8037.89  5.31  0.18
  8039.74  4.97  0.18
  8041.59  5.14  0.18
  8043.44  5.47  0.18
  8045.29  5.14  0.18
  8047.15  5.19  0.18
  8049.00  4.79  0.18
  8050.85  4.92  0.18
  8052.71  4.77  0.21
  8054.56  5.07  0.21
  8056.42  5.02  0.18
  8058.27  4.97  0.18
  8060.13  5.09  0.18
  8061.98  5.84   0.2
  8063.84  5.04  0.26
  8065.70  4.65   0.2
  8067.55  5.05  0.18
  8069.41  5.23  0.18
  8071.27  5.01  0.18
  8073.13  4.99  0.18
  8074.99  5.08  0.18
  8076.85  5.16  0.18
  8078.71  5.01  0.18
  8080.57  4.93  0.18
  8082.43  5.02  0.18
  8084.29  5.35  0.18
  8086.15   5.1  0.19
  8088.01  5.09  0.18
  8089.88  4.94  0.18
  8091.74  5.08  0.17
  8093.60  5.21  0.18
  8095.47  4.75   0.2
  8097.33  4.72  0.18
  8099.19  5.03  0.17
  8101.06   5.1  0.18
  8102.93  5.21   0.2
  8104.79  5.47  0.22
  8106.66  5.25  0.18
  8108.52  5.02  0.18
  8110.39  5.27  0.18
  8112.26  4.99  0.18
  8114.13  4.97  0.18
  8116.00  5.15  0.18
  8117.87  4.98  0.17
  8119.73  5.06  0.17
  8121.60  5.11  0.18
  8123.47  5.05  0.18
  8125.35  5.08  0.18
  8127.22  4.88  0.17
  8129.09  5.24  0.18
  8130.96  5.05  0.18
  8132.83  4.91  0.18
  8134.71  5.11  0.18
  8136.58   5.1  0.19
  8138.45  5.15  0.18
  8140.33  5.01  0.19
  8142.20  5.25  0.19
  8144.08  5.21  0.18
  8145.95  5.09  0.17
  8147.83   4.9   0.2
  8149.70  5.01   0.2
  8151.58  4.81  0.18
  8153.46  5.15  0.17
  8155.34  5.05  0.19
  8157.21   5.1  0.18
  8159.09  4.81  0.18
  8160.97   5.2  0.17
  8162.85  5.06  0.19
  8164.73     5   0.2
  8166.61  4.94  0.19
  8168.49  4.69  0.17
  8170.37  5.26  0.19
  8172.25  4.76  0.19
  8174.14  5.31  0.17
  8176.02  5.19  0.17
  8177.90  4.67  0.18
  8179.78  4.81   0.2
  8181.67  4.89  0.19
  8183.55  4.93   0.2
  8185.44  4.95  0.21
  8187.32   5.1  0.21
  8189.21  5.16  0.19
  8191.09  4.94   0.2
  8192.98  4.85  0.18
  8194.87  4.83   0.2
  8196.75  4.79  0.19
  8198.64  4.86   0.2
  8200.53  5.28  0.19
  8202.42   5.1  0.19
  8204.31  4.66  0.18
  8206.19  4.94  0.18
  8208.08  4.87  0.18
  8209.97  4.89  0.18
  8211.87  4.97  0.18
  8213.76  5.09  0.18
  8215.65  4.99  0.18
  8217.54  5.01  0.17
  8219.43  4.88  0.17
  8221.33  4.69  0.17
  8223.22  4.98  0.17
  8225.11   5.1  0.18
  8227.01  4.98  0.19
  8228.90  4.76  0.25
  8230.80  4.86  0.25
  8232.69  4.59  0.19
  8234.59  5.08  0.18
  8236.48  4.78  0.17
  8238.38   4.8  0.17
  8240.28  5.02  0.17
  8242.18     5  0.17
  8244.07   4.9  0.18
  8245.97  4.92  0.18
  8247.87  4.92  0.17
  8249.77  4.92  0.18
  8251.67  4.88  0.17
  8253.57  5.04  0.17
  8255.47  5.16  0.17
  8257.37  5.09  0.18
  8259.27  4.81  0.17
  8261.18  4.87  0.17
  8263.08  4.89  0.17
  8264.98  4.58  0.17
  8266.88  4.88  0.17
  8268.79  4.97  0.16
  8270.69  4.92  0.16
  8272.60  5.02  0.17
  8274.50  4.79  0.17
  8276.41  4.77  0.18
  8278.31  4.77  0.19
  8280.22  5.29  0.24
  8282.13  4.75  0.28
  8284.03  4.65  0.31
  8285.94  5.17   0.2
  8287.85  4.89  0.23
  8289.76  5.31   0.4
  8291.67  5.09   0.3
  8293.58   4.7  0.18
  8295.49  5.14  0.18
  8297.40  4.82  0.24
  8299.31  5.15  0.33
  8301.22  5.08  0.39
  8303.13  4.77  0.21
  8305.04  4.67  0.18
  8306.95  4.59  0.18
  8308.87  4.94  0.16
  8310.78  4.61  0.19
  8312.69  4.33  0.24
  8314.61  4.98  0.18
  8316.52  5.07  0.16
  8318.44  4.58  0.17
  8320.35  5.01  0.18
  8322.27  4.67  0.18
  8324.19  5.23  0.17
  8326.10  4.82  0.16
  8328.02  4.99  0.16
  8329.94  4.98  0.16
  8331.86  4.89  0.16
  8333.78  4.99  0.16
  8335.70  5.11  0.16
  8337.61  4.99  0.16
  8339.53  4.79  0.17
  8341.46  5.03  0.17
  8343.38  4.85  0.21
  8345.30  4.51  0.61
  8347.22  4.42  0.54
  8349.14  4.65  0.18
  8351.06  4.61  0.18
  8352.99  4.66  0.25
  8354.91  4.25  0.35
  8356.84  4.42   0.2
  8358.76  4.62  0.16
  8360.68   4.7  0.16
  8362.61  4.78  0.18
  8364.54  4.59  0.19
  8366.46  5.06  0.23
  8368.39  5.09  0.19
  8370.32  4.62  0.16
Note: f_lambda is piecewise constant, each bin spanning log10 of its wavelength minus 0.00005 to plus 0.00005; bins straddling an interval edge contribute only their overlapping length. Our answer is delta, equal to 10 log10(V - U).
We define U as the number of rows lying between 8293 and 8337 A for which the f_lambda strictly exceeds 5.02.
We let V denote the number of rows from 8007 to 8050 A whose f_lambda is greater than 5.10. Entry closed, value 7.8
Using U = 6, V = 12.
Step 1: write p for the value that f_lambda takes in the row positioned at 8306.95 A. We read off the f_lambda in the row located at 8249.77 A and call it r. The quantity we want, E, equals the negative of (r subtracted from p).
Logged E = 0.3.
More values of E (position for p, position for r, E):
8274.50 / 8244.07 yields 0.1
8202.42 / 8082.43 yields -0.1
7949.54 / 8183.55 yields -0.2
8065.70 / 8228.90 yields 0.1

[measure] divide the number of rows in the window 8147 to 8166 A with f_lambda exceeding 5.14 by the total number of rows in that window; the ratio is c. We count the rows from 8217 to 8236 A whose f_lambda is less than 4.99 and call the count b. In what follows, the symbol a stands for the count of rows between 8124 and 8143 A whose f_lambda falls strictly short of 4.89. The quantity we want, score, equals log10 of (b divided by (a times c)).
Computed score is 1.5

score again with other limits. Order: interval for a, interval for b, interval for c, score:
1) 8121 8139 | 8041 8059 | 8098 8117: 0.9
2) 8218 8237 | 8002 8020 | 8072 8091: 0.5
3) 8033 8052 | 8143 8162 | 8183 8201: 1.2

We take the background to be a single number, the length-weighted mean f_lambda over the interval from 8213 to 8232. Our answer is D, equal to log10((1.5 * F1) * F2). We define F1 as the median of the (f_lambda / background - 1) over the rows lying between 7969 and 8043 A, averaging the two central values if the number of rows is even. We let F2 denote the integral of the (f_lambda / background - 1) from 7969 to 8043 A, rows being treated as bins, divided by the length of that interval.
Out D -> -2.5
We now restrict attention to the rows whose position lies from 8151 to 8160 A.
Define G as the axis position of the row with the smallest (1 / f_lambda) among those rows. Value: 8153.46 A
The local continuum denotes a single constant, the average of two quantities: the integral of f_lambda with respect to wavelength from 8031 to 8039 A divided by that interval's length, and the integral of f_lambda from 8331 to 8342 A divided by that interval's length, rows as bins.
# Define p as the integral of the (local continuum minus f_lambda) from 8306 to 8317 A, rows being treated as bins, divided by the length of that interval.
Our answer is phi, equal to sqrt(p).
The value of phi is 0.55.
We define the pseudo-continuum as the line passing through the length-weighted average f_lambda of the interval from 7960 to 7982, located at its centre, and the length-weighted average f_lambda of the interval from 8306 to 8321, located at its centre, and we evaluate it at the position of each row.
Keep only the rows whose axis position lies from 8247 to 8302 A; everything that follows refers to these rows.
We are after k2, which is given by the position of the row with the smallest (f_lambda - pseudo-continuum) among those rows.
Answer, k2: 8264.98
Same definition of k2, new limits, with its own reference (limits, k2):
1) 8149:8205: 8177.90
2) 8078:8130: 8097.33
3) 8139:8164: 8151.58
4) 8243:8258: 8251.67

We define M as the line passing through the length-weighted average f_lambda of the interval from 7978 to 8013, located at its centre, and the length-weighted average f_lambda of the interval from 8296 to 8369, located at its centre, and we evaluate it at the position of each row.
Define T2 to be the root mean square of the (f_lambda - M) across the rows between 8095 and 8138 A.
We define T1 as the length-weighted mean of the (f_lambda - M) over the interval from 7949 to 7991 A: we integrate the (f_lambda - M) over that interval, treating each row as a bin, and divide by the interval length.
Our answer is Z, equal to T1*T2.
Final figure 0.000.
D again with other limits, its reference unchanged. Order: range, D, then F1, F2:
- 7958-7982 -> -2.6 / 0.041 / 0.04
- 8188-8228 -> -4.9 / 0.002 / 0.00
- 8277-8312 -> -4.0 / -0.015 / 0.00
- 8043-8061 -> -3.1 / 0.024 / 0.02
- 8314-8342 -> -4.4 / 0.012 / 0.00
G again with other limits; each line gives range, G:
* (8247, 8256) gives 8255.47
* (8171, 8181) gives 8174.14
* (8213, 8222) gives 8213.76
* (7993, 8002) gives 8000.96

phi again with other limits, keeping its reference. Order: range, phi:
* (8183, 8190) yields 0.07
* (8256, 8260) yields 0.25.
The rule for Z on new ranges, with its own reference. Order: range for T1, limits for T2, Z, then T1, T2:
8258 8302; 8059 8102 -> 0.016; 0.069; 0.22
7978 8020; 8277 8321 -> -0.008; -0.032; 0.25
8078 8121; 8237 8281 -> 0.001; 0.010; 0.15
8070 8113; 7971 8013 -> 0.001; 0.005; 0.20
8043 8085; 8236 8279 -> -0.004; -0.033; 0.12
